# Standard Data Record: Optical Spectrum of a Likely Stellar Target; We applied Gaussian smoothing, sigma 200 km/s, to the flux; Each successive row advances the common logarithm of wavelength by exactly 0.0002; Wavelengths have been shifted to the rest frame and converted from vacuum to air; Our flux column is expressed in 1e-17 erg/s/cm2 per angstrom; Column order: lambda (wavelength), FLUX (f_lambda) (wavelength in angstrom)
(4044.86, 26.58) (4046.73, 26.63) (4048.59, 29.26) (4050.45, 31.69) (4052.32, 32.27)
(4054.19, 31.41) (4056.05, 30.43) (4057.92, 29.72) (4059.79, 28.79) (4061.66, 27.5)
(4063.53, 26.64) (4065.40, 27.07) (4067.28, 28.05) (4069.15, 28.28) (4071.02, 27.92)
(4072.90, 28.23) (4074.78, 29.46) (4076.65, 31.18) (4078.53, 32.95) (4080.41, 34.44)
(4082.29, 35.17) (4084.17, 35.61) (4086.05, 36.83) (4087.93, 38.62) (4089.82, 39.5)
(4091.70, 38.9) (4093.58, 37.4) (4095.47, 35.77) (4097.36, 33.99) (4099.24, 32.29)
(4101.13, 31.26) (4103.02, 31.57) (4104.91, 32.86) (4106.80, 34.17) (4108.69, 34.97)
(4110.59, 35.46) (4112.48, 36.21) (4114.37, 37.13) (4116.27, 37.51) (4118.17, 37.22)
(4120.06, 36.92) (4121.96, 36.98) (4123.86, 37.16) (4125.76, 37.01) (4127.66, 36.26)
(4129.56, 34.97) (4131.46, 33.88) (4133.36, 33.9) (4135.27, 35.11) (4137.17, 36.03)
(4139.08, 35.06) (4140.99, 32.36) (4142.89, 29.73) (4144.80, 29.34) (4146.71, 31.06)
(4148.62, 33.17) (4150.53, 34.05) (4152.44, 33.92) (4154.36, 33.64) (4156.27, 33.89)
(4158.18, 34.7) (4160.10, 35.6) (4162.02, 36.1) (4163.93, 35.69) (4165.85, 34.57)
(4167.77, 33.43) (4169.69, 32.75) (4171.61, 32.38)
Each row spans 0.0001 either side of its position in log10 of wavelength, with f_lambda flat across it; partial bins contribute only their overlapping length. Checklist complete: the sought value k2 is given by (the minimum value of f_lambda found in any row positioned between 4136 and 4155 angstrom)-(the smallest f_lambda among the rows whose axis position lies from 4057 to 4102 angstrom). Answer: 3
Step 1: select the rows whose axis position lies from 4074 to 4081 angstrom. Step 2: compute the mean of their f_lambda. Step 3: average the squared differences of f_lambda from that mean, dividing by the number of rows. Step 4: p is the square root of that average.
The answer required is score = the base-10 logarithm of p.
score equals 0.27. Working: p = 1.9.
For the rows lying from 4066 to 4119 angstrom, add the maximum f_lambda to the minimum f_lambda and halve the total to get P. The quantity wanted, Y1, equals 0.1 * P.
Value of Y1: 3.37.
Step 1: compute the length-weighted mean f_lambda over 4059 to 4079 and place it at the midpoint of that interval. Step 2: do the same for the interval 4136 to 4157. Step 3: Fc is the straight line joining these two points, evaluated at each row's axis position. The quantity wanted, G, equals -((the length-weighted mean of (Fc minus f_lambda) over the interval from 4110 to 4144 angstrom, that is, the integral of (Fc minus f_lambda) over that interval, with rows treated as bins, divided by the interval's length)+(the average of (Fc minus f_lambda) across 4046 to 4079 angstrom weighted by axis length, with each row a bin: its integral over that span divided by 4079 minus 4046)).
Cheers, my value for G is 4.6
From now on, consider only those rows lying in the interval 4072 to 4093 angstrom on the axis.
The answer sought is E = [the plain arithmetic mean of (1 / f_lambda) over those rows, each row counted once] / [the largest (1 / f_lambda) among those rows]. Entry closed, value 0.82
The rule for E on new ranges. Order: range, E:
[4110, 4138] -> 0.94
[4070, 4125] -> 0.81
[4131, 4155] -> 0.89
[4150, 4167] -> 0.97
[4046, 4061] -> 0.89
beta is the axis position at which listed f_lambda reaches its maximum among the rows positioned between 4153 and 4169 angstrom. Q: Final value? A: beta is 4162.02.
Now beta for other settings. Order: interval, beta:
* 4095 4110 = 4095.47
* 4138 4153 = 4139.08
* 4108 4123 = 4116.27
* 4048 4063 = 4052.32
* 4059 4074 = 4059.79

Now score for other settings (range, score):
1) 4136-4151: 0.36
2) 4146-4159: 0.03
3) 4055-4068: 0.11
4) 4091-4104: 0.44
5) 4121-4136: 0.11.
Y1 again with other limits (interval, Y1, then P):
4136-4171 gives 3.27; 32.7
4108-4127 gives 3.62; 36.2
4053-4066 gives 2.90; 29.0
